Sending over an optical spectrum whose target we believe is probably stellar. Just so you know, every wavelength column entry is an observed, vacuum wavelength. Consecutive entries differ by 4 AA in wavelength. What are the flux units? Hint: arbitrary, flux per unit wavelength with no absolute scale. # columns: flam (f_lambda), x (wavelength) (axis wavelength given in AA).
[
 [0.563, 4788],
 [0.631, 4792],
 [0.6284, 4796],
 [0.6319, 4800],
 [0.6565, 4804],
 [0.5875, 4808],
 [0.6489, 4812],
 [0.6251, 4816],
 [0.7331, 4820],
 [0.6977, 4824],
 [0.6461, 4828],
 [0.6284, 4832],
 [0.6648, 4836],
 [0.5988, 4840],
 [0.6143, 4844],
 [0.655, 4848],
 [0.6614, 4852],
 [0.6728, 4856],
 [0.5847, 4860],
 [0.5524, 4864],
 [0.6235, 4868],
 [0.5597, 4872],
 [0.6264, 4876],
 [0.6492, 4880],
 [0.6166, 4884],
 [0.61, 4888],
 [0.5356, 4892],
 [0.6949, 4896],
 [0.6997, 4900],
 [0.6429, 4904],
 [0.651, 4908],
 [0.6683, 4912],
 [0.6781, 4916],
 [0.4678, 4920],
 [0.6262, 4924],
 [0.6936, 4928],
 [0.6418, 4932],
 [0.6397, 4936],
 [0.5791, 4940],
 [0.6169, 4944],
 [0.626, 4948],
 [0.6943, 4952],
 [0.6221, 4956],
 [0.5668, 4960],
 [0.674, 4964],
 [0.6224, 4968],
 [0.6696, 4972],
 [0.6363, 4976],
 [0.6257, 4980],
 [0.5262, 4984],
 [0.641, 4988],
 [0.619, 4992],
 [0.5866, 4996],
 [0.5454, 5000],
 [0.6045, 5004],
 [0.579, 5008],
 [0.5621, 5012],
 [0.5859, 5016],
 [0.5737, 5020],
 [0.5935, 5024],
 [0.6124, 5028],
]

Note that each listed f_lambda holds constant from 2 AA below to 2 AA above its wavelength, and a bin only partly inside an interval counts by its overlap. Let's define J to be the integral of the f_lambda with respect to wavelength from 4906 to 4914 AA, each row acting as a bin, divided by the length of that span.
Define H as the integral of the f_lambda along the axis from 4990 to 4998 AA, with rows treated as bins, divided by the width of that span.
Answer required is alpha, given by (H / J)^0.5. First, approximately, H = 0.60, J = 0.66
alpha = 0.956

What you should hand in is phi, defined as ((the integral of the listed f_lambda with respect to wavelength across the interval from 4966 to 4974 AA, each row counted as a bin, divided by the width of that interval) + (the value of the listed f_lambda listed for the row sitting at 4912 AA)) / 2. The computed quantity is 0.66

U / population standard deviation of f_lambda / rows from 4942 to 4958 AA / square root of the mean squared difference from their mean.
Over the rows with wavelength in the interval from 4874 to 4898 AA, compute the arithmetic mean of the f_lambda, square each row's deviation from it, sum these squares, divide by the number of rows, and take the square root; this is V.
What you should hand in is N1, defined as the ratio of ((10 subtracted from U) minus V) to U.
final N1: -317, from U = 0.032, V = 0.048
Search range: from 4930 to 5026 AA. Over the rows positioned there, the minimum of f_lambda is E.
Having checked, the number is 0.5262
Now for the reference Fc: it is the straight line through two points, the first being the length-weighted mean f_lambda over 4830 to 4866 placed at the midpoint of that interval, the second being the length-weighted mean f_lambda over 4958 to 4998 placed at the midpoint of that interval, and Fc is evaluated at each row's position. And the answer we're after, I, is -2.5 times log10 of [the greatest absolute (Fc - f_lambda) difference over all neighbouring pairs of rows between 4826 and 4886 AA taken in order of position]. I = 2.64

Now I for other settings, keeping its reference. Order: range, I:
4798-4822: 2.41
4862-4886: 2.87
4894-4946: 1.69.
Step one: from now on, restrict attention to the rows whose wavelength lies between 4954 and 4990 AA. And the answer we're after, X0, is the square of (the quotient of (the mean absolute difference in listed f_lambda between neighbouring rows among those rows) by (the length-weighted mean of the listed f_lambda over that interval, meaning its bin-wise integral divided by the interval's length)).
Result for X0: 0.011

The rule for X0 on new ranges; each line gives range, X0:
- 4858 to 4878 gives 0.010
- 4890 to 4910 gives 0.008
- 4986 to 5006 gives 0.004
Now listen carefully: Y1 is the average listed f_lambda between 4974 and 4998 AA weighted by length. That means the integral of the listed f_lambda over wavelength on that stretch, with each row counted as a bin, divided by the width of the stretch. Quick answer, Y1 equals 0.606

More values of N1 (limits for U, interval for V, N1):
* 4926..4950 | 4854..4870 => -293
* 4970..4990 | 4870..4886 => -204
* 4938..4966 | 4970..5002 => -234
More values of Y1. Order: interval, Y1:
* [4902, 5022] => 0.616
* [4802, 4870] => 0.638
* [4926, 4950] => 0.633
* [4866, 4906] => 0.626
